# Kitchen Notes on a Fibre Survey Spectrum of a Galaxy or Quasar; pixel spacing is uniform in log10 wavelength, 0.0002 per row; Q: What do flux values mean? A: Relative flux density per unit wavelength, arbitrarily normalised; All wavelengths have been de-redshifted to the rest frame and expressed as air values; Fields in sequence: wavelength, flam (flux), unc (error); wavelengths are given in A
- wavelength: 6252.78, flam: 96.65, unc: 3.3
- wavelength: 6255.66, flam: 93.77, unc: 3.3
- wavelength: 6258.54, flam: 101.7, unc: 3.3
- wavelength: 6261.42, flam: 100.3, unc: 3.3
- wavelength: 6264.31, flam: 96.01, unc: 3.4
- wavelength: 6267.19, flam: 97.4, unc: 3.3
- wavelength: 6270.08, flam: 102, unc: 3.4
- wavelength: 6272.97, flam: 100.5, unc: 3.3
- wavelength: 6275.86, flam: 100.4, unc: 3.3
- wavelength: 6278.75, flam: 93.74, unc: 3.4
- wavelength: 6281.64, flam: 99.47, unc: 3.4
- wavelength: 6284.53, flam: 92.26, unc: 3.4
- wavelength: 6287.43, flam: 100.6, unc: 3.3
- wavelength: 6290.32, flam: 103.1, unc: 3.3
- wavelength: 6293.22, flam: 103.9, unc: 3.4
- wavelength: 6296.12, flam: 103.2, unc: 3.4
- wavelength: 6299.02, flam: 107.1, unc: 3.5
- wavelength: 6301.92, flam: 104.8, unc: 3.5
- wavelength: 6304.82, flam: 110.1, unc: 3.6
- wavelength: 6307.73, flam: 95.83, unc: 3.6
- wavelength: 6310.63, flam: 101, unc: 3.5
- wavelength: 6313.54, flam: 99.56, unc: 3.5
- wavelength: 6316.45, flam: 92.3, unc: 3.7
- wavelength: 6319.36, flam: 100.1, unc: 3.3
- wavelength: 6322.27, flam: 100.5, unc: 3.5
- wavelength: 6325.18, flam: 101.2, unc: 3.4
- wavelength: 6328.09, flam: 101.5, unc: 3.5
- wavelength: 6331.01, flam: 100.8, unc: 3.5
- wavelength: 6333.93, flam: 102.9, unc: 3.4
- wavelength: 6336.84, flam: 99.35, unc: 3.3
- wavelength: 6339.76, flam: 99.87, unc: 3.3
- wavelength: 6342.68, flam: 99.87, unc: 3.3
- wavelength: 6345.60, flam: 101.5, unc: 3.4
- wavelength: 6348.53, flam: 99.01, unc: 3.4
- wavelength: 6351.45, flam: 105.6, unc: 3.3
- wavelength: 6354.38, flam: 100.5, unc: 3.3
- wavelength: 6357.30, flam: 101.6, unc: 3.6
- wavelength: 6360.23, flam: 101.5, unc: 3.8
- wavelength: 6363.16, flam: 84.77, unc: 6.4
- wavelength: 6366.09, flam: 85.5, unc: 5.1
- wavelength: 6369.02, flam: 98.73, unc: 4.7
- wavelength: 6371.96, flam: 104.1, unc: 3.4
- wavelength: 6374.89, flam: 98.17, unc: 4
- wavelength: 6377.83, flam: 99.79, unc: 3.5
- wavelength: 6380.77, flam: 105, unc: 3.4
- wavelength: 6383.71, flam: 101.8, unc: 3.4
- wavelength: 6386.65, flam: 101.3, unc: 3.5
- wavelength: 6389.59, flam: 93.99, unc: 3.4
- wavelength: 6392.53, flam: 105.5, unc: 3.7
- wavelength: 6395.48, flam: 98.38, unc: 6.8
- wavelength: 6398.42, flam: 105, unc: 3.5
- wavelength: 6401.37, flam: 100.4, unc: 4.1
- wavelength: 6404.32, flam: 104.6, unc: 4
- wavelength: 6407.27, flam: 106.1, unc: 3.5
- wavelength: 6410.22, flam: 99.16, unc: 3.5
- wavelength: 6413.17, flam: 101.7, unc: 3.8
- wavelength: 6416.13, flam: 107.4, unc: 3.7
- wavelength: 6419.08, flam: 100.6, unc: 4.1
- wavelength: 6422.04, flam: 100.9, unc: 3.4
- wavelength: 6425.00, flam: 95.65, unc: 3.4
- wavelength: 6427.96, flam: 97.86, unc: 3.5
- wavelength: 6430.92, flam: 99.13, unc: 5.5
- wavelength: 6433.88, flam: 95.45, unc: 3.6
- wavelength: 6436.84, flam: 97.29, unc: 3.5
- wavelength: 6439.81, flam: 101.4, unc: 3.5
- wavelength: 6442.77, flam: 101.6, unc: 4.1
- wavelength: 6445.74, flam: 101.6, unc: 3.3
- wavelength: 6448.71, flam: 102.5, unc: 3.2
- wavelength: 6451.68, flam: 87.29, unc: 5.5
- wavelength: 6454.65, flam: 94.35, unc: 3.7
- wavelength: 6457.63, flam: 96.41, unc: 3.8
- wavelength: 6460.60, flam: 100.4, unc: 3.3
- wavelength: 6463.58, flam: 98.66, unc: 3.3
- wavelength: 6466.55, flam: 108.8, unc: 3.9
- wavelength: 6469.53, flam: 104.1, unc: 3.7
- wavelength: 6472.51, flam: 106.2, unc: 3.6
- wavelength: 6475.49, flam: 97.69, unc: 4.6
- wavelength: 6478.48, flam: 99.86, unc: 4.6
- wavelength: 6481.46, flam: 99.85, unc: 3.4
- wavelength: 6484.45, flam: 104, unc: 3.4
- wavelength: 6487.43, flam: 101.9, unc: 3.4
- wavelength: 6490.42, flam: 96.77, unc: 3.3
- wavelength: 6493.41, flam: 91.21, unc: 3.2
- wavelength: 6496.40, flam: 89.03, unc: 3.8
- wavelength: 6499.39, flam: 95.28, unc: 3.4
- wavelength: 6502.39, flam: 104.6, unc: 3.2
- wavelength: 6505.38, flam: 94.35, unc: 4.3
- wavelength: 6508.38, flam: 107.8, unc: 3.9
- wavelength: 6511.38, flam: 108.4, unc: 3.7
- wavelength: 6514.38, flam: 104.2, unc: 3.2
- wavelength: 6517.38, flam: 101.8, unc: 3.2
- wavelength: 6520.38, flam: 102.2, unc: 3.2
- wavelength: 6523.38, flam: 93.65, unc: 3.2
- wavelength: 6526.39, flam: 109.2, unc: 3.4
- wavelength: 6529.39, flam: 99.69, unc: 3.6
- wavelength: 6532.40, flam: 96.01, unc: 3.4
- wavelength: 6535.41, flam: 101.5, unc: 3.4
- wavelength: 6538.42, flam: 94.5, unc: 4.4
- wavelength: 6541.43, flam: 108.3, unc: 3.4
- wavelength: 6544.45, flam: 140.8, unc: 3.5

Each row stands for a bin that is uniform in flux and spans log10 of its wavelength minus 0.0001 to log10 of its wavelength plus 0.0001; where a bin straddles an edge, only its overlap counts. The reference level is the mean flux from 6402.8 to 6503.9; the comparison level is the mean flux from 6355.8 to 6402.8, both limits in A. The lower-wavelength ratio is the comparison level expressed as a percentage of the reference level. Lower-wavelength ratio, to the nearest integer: 99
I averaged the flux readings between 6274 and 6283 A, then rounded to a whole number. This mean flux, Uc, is 98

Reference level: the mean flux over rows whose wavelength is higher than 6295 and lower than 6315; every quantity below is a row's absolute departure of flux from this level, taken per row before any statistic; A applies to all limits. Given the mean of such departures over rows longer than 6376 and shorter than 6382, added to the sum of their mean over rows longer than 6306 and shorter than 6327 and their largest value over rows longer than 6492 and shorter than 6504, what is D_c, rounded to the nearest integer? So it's 21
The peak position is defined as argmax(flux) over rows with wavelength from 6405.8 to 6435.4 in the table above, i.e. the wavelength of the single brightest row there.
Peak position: 6416.13 A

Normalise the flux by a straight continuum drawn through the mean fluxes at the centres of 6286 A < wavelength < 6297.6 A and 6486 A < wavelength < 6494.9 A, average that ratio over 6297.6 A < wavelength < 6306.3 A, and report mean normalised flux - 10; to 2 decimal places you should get -8.95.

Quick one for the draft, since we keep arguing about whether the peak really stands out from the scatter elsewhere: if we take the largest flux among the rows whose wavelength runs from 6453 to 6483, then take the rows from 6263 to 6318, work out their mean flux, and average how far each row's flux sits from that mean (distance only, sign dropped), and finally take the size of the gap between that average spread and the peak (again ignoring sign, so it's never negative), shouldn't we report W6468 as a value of 105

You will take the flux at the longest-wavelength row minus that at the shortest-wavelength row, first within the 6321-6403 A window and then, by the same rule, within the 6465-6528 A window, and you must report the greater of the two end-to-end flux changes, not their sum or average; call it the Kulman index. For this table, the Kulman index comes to 0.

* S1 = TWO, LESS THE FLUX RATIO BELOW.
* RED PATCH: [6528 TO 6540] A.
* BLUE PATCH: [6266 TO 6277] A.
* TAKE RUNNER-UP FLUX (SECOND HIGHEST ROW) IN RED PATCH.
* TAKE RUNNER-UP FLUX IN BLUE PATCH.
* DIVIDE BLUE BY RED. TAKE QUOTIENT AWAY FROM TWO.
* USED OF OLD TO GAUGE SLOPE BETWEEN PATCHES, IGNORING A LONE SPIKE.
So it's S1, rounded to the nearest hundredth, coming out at 0.99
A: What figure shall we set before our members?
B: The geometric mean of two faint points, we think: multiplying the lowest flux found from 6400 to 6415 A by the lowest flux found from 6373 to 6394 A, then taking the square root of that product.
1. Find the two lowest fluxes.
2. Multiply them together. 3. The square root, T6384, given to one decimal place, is 96.5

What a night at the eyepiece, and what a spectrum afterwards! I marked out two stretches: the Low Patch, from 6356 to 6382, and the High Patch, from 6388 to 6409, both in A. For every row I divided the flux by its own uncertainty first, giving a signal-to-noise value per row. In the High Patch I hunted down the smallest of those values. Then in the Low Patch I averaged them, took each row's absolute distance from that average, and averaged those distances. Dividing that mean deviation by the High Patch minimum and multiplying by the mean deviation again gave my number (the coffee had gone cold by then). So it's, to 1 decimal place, 1.7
